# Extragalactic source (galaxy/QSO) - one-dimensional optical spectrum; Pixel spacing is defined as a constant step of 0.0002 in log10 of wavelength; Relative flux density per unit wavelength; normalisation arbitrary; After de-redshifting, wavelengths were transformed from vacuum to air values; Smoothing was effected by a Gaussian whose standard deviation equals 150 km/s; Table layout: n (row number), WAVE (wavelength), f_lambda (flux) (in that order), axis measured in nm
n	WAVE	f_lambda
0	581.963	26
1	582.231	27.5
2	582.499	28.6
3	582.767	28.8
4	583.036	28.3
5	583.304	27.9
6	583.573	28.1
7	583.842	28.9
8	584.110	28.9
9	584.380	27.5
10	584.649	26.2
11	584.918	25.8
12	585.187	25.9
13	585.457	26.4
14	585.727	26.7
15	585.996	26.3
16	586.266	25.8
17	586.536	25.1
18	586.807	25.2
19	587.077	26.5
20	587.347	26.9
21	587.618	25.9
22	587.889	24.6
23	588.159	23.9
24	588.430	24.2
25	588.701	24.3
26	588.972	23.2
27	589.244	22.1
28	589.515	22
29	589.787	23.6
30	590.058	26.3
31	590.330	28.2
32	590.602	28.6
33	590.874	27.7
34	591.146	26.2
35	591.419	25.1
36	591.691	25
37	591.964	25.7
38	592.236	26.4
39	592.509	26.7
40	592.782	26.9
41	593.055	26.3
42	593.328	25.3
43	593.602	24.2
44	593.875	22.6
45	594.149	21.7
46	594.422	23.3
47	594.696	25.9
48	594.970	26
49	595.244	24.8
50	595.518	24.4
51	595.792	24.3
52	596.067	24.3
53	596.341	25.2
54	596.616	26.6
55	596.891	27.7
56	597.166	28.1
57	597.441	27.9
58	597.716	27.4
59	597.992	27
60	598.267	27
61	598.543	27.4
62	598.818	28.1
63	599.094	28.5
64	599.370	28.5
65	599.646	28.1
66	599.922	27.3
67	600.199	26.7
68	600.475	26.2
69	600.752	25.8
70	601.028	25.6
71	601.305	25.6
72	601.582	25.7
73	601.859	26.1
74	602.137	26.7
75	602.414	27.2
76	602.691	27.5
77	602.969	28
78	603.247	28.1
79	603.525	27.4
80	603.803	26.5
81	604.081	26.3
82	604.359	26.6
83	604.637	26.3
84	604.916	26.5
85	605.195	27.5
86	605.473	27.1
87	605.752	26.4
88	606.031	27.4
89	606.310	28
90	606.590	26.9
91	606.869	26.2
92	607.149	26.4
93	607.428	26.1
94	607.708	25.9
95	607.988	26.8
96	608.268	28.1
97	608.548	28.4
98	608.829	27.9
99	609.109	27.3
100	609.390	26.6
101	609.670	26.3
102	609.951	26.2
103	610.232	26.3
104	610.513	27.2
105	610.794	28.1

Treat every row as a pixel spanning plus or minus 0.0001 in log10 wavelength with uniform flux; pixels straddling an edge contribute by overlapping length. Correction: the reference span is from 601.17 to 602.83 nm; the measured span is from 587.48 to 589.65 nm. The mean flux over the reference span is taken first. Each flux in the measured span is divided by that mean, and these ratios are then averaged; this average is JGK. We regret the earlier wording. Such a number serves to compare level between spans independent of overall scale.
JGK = 0.90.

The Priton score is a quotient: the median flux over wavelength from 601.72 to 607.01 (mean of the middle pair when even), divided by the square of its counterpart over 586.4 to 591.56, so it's 0.0427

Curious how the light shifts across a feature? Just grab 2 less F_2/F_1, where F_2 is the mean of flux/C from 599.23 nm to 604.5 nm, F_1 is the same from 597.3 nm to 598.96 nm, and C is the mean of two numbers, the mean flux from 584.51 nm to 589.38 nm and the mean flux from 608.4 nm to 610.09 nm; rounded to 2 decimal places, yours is 1.02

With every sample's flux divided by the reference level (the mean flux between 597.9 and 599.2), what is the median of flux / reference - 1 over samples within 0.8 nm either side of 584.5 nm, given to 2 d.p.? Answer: -0.03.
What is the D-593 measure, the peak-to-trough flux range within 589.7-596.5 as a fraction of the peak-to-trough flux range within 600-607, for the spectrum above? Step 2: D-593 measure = 2.76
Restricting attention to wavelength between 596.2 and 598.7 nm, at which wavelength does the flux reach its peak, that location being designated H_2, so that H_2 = 597.166 nm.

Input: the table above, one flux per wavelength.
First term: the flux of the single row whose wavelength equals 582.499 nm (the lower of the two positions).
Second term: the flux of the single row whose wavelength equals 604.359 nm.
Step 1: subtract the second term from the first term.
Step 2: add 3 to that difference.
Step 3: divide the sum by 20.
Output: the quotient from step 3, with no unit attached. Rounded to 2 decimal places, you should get 0.25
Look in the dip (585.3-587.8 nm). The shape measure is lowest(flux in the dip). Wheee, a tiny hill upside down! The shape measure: 25.1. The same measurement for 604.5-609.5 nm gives 25.9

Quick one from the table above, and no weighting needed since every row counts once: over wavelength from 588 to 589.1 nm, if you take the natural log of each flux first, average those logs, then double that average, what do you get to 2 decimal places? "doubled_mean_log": 6.35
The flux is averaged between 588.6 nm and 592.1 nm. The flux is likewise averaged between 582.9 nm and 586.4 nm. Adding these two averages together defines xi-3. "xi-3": 52.4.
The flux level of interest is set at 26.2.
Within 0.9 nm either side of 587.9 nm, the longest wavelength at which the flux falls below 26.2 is 588.701 nm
